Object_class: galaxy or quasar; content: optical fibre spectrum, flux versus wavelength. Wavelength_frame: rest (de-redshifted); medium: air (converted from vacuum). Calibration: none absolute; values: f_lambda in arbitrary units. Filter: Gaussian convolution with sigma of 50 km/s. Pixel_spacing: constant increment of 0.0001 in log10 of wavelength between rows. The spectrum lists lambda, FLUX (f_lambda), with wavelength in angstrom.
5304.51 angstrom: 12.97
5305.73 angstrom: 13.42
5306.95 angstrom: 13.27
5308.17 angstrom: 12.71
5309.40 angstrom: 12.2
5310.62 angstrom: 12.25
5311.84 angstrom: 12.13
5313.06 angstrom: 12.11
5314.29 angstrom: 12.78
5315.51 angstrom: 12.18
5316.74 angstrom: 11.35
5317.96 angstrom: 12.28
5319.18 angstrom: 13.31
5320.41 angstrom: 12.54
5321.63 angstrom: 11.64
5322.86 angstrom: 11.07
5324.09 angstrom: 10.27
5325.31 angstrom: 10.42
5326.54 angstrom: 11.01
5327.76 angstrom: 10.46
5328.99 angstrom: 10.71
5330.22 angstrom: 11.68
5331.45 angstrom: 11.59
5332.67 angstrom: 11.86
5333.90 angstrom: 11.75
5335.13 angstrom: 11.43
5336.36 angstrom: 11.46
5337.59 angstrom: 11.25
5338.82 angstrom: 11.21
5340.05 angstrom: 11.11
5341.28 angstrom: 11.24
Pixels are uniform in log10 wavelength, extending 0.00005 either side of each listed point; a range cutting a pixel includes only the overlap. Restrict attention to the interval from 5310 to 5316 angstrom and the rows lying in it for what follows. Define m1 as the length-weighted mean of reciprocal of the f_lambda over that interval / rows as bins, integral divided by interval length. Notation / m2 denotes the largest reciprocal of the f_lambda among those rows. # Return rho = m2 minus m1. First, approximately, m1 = 0.081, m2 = 0.083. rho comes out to 0.0011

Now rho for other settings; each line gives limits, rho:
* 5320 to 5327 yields 0.0071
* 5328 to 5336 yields 0.0060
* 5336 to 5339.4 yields 0.0007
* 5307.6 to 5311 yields 0.0014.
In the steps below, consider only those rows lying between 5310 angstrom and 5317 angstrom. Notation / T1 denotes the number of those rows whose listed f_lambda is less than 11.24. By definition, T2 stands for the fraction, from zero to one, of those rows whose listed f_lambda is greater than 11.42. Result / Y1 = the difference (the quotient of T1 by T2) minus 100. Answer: -100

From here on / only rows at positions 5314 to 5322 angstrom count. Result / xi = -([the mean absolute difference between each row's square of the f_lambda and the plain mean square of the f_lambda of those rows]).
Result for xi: -12.3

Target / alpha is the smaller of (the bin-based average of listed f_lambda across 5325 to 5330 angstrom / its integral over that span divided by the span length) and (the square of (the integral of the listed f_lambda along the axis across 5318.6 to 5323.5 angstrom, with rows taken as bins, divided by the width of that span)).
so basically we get 10.7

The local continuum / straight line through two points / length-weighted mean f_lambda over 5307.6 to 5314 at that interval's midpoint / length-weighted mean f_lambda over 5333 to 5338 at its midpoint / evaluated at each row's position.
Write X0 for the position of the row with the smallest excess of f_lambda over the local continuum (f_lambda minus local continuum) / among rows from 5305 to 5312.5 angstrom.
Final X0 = 5309.40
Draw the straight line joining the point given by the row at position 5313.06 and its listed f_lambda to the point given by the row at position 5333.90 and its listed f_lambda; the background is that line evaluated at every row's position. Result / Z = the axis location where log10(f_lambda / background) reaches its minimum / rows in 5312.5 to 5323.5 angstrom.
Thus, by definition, 5322.86 angstrom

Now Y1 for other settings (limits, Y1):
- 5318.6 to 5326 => -94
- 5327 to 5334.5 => -97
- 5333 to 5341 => -96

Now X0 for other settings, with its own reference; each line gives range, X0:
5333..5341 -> 5340.05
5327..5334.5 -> 5327.76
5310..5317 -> 5316.74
